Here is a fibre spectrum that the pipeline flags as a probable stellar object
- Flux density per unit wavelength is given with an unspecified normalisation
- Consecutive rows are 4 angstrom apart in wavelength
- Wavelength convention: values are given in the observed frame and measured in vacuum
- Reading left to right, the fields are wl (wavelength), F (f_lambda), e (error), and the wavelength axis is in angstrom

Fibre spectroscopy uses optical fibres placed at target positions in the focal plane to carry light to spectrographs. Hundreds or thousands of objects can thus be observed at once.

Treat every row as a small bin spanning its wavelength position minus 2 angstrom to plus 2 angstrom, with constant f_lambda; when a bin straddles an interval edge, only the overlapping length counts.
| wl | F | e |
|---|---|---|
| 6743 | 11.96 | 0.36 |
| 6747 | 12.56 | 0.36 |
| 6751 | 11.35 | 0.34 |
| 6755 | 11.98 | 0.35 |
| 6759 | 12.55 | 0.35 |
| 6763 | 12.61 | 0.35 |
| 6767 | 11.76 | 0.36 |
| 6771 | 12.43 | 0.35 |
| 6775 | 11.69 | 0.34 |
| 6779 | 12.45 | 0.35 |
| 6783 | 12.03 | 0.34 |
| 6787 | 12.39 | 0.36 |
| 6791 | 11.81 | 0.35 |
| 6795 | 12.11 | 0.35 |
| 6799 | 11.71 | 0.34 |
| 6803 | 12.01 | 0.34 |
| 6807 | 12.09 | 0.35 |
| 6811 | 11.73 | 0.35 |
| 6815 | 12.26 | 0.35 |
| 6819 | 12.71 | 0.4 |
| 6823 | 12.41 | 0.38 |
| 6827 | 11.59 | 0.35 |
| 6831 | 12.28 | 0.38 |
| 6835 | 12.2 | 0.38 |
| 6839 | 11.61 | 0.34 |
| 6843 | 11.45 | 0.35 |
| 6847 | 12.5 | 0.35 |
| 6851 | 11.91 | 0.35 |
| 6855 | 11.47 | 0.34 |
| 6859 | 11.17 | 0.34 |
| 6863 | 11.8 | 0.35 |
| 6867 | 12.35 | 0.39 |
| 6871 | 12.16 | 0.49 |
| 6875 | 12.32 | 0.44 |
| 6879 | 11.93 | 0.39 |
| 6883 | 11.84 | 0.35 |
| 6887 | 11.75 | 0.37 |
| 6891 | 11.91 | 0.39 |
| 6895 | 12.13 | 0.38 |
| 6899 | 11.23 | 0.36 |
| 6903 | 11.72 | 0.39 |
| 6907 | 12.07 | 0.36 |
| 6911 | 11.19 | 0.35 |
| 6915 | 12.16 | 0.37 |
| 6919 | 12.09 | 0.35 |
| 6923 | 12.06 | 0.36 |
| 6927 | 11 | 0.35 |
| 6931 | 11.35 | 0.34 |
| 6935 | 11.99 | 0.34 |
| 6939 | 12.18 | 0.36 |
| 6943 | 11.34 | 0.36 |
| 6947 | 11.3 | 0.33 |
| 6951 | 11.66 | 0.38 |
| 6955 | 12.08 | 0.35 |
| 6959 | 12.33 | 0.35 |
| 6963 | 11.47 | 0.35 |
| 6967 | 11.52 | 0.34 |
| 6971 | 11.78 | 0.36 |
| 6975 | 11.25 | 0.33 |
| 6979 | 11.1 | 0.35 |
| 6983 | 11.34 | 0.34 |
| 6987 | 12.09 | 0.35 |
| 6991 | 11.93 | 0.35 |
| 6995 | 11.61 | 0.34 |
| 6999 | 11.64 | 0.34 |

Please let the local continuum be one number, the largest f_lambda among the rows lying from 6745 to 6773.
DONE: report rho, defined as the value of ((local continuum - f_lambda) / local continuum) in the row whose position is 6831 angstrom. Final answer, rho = 0.03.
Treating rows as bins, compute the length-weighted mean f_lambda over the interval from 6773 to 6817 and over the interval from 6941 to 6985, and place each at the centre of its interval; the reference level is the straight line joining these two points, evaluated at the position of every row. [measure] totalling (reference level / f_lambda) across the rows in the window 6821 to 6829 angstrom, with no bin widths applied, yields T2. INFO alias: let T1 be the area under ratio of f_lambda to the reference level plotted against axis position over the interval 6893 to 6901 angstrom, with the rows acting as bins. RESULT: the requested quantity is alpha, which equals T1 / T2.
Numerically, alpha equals 3.99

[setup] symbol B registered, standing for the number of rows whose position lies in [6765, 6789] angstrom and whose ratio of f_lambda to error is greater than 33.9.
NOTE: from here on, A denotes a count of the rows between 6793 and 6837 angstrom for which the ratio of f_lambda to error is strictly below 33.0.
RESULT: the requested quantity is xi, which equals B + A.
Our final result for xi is 9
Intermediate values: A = 4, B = 5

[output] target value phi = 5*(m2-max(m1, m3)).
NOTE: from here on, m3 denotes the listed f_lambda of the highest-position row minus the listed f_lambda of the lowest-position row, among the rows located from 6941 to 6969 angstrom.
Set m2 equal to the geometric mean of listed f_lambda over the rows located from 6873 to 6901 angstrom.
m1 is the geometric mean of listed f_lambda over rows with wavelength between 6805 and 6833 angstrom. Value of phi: -1.4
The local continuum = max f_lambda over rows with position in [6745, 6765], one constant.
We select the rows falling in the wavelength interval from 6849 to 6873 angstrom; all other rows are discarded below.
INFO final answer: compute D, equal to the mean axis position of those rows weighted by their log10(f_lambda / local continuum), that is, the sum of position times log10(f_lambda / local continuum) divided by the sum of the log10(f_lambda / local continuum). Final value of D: 6859.1 angstrom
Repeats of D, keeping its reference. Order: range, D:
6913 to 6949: 6933.3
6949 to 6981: 6967.6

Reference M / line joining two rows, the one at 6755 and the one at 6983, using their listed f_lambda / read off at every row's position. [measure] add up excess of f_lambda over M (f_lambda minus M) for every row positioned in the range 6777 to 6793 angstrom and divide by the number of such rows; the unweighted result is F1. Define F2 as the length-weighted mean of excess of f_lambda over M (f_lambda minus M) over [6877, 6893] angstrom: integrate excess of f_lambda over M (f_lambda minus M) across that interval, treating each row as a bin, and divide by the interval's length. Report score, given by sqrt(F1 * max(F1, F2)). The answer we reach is 0.27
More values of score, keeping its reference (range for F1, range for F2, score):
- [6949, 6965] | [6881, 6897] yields 0.47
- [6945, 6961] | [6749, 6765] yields 0.42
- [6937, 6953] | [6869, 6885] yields 0.27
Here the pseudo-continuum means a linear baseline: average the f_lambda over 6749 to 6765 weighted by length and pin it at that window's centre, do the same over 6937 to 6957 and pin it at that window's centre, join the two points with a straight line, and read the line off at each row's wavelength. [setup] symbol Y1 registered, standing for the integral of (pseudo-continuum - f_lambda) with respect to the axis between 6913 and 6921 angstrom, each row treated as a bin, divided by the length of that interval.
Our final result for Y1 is -0.35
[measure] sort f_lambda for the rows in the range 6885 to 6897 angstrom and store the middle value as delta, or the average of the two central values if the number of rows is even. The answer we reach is 11.9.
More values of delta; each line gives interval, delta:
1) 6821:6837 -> 12.2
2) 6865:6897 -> 12.0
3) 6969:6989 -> 11.3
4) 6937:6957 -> 11.7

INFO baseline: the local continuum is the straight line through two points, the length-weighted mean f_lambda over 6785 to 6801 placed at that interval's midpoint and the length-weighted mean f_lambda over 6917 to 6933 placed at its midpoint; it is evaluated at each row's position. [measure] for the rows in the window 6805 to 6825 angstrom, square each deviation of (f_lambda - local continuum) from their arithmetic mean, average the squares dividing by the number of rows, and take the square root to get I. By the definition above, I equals 0.338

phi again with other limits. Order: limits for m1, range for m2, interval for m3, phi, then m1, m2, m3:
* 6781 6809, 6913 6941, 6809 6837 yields -1.0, 12.0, 11.8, 0.5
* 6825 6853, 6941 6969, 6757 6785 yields -1.3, 11.9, 11.7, -0.5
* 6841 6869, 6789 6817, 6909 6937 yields 0.8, 11.8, 12.0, 0.8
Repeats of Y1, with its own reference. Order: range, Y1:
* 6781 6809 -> 0.02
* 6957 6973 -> -0.10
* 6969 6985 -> 0.28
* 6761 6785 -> -0.07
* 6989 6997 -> -0.16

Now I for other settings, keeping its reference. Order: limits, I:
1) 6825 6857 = 0.378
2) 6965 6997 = 0.331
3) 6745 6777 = 0.452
